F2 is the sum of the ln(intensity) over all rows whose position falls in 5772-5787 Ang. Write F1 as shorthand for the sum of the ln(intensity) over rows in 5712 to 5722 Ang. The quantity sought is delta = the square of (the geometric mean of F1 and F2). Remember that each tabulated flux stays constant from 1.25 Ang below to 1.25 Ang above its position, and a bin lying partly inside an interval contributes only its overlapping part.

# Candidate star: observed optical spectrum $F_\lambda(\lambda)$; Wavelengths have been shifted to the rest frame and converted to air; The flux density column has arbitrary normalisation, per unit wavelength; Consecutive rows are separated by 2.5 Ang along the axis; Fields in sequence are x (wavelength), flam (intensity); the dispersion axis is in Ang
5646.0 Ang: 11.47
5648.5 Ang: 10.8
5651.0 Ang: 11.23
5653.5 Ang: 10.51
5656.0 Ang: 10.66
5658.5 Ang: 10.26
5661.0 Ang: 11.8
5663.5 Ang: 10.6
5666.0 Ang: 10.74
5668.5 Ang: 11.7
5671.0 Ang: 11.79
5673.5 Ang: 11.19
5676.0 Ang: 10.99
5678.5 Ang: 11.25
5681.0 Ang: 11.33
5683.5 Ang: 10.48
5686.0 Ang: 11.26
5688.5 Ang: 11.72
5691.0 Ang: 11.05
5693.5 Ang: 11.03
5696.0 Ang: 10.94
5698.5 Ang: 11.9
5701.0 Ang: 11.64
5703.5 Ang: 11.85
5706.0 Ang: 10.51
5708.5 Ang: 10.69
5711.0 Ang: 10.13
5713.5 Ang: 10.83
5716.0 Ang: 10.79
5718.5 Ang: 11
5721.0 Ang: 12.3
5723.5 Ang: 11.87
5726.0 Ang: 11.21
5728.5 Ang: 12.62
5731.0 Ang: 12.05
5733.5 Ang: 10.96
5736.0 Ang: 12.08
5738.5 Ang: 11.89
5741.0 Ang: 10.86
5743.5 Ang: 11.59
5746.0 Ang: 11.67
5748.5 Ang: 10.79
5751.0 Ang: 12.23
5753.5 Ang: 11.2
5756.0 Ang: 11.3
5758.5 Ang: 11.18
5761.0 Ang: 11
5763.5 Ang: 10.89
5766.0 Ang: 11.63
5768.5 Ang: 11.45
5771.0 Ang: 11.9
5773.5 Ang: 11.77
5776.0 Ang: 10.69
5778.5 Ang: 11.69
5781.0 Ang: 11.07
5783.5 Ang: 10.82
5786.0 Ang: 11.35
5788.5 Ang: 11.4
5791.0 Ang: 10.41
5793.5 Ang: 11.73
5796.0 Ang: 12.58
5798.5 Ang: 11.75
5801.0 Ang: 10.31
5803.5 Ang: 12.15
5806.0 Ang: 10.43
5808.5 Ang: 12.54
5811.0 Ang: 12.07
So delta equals 140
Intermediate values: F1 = 10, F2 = 15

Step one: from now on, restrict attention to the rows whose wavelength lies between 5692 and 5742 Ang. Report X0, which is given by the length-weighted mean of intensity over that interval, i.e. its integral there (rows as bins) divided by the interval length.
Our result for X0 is 11.4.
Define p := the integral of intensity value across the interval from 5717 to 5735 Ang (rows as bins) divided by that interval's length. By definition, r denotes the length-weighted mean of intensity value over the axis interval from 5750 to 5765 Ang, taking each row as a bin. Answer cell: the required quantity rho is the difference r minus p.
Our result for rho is -0.4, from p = 11.7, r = 11.3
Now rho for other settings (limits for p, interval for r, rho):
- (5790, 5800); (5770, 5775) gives 0.2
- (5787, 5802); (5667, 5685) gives -0.1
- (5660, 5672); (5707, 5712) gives -0.9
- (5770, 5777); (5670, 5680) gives -0.2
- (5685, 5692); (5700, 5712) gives -0.4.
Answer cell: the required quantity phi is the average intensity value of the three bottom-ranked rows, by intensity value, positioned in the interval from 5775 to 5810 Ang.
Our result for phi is 10.38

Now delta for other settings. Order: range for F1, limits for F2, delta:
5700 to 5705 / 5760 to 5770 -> 48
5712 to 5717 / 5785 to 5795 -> 46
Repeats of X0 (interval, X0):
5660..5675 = 11.3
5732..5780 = 11.4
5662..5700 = 11.2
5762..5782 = 11.4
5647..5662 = 10.9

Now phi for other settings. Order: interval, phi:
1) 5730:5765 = 10.85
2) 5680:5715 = 10.37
